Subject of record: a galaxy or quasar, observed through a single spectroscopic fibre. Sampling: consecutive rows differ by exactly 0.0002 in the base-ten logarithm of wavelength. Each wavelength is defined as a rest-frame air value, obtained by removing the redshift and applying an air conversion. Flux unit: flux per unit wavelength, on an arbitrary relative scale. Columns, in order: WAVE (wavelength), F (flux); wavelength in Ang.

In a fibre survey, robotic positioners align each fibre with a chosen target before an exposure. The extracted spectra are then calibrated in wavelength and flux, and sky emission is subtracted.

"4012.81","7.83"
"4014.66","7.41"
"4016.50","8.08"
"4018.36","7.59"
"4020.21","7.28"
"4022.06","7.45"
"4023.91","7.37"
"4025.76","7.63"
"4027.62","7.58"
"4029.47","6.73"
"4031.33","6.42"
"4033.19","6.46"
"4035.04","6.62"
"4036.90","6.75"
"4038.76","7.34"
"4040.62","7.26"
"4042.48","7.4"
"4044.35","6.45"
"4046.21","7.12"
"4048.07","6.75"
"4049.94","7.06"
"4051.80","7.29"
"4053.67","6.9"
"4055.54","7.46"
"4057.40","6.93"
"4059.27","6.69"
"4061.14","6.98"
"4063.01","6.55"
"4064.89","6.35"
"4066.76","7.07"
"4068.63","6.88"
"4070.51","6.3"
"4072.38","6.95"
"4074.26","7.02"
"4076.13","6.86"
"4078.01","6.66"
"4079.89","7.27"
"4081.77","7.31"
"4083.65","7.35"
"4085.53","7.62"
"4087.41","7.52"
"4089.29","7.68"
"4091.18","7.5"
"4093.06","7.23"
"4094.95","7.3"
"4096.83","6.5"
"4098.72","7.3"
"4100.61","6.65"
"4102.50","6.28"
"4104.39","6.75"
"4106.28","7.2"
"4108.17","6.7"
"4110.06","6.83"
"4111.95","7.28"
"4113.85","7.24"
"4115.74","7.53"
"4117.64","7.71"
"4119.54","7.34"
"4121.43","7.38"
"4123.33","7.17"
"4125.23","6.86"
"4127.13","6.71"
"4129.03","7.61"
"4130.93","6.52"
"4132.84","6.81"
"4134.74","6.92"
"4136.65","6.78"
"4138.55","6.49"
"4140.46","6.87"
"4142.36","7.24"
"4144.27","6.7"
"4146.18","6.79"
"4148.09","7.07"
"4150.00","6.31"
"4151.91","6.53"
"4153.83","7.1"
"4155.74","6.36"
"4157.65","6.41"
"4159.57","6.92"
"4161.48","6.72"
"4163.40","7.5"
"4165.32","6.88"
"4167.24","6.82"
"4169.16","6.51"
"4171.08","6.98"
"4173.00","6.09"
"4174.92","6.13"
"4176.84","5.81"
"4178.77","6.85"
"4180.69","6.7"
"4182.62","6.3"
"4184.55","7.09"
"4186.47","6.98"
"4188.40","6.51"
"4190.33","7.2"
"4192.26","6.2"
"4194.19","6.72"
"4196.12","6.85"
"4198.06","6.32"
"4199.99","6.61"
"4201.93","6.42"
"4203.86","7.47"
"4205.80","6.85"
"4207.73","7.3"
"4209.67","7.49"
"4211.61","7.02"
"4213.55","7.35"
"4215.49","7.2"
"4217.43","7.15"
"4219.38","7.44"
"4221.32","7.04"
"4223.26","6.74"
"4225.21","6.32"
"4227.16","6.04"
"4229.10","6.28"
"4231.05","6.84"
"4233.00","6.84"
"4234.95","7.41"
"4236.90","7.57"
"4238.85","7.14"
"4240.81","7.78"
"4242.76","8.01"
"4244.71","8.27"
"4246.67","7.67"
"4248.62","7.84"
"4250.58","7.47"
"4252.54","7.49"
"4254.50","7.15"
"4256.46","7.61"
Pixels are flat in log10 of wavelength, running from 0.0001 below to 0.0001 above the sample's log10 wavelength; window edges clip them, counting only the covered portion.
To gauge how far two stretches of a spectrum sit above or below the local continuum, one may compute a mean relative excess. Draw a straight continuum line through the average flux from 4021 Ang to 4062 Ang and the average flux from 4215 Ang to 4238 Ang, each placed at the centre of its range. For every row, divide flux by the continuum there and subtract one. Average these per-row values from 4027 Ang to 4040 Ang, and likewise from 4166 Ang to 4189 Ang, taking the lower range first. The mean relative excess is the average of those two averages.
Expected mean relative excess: -0.041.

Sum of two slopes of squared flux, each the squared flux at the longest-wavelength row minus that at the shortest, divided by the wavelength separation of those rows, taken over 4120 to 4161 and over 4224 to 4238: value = 1.31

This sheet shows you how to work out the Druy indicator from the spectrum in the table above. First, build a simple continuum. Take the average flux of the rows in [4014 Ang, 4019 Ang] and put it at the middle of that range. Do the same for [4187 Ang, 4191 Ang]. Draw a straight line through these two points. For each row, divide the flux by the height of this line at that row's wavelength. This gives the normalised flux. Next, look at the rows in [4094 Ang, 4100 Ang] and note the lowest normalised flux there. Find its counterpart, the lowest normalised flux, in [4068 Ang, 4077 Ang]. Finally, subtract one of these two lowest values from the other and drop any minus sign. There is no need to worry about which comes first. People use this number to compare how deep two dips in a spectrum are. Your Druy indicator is 0.04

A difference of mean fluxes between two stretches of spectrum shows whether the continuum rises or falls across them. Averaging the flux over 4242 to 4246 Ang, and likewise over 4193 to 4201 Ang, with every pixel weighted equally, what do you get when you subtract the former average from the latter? -1.5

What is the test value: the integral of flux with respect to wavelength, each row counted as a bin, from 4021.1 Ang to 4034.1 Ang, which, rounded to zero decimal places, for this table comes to 92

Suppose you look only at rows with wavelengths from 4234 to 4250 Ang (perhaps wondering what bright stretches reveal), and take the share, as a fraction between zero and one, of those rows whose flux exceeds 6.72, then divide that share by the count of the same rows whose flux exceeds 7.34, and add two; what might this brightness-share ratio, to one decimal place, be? 2.1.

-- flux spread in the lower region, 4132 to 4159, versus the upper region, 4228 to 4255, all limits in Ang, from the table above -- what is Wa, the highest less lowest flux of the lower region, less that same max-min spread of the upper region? -1.1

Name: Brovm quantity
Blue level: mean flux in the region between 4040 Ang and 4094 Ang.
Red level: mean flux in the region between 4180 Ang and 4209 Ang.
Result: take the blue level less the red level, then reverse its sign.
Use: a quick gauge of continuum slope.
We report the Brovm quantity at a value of -0.3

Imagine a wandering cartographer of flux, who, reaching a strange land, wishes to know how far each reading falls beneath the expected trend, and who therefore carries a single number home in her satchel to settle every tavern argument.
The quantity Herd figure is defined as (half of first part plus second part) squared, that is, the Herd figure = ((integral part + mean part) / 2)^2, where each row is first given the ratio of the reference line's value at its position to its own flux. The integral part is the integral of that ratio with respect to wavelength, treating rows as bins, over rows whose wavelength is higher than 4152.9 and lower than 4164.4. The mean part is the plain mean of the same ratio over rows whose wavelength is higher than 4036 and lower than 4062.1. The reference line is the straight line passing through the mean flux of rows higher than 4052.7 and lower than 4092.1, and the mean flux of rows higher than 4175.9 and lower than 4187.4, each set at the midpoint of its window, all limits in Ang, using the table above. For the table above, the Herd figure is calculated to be 38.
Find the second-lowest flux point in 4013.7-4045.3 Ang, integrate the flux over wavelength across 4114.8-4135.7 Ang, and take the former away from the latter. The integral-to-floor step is 143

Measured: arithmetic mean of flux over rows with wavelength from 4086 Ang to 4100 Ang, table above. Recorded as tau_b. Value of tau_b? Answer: 7.3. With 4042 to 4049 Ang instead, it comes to 6.9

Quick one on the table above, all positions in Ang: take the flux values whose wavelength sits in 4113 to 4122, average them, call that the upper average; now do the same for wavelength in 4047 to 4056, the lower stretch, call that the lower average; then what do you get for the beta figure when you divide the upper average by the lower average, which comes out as 1.05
